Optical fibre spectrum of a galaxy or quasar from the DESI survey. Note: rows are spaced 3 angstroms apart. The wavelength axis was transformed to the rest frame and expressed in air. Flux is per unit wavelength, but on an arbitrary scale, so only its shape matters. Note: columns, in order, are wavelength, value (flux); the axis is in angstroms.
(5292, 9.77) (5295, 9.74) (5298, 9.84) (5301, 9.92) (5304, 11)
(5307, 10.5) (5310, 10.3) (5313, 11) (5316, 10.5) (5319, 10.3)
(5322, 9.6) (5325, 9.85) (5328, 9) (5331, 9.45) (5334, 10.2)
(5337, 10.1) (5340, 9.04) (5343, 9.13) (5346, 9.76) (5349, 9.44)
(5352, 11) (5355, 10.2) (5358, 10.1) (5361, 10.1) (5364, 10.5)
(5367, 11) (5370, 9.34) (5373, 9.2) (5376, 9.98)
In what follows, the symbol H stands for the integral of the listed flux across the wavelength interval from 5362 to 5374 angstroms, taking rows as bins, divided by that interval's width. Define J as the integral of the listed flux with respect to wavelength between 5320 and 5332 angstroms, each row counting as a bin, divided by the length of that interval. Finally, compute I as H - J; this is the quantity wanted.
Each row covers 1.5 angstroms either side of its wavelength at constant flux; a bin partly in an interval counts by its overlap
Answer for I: 0.5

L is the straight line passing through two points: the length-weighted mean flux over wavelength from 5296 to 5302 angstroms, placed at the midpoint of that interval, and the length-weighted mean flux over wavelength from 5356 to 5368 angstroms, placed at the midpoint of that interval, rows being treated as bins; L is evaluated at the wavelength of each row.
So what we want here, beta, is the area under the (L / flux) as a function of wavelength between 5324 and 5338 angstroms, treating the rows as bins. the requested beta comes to 15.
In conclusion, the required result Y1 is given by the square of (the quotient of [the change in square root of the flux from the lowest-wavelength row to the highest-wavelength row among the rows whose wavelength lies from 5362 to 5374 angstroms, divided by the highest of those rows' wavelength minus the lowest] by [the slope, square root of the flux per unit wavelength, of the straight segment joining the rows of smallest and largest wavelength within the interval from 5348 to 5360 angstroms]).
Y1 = 3.9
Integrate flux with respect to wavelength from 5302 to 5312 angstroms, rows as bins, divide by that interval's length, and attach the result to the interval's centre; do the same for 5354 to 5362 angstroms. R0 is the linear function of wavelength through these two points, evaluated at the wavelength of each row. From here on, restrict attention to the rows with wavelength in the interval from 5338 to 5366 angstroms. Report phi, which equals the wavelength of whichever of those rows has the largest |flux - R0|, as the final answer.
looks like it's 5340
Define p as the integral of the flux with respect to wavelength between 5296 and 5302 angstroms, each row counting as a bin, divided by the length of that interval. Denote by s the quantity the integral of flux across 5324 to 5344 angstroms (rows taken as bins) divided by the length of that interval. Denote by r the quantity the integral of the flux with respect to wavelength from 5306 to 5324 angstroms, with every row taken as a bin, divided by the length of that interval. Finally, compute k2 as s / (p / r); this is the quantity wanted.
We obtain 10.0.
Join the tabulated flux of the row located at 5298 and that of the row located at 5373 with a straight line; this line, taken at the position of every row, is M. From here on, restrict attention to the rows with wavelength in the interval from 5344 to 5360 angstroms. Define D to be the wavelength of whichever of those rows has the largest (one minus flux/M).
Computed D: 5349 angstroms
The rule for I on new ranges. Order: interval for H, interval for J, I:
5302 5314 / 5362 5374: 0.6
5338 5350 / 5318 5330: -0.3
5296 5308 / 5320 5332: 0.8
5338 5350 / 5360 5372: -0.8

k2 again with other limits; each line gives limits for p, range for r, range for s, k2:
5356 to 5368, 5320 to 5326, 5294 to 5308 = 9.6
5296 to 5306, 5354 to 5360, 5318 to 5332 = 9.5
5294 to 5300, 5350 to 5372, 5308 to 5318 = 11.1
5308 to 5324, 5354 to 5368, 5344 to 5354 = 10.1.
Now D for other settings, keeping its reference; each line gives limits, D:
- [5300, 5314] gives 5301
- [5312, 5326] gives 5322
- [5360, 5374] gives 5373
